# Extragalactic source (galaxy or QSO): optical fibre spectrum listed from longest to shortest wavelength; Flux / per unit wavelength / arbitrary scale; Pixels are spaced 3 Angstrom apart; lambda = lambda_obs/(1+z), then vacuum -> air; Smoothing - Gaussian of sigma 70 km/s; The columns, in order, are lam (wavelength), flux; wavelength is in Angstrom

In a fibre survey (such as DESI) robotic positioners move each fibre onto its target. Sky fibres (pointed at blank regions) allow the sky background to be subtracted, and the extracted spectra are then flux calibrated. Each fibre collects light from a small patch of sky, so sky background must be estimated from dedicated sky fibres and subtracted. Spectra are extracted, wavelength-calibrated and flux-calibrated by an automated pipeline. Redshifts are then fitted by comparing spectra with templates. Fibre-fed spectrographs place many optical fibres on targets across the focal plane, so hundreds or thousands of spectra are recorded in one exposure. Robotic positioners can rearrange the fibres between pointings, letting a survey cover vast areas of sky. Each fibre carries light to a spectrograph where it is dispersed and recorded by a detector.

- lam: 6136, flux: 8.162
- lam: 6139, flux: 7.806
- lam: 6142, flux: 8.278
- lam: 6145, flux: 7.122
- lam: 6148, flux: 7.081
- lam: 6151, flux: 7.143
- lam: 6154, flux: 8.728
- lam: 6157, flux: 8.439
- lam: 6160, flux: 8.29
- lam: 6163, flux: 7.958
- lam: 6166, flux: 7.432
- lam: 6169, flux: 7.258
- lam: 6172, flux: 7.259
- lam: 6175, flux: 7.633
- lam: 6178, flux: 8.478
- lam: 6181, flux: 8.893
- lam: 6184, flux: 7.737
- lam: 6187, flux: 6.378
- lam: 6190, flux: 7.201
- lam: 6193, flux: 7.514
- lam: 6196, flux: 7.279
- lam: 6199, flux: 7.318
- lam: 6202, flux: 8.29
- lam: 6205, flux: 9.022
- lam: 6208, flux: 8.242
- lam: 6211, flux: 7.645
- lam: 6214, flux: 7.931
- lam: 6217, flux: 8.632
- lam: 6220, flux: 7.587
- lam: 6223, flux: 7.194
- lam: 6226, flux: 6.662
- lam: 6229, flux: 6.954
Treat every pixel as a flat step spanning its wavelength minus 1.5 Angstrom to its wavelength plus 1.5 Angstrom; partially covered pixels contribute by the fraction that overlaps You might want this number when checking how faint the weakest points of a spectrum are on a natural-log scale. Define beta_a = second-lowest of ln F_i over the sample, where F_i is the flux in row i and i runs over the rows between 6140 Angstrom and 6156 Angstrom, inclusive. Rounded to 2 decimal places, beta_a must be 1.96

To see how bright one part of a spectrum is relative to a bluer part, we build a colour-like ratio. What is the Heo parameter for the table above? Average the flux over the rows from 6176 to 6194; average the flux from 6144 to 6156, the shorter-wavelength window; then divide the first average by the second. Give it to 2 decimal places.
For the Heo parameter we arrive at 1.02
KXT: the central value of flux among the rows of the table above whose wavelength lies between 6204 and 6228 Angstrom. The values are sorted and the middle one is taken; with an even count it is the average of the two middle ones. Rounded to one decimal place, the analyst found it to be 7.8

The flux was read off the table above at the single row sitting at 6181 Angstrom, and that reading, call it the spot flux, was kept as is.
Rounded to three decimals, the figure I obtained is 8.893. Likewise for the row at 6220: 7.587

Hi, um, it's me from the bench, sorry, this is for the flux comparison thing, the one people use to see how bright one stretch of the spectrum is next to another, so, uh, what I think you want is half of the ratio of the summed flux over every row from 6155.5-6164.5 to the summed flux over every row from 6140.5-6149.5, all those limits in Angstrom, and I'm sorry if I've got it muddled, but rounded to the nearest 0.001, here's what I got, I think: 0.549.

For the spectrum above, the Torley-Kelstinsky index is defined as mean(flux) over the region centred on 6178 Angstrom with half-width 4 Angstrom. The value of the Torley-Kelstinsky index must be 8.3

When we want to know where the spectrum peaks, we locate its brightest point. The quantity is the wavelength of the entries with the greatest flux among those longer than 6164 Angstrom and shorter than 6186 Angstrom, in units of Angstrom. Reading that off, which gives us 6181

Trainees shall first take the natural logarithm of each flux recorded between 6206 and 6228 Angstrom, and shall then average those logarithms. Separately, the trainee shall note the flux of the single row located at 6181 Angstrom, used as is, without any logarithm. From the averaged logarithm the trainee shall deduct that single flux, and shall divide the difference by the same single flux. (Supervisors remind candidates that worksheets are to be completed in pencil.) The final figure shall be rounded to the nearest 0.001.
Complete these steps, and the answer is -0.771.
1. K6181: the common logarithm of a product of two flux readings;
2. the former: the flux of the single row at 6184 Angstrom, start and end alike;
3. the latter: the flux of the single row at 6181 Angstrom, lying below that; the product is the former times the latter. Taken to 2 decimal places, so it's 1.84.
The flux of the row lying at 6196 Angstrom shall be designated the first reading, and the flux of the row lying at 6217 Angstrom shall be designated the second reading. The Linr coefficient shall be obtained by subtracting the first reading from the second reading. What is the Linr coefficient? 1.4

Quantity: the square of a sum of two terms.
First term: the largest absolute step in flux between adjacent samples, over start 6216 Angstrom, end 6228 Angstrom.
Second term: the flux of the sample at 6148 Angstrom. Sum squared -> 66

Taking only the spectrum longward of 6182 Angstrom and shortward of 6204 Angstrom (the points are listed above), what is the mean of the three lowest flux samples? 6.95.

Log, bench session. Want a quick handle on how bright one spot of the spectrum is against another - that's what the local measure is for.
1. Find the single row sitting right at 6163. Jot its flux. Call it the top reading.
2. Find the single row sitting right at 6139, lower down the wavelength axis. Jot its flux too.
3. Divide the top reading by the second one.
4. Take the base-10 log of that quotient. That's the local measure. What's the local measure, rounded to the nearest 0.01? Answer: 0.01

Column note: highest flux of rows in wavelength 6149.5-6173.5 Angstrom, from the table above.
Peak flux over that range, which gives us 8.728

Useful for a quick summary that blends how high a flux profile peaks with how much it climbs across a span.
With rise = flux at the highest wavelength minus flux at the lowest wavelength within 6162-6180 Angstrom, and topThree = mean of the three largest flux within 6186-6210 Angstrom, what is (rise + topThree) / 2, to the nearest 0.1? 4.5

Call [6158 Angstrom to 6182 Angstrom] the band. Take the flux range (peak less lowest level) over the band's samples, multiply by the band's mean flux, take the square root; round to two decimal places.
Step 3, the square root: 3.59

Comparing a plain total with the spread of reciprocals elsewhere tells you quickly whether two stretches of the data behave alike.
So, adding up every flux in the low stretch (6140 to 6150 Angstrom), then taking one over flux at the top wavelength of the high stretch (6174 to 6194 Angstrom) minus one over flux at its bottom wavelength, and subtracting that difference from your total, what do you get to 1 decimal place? 22.5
